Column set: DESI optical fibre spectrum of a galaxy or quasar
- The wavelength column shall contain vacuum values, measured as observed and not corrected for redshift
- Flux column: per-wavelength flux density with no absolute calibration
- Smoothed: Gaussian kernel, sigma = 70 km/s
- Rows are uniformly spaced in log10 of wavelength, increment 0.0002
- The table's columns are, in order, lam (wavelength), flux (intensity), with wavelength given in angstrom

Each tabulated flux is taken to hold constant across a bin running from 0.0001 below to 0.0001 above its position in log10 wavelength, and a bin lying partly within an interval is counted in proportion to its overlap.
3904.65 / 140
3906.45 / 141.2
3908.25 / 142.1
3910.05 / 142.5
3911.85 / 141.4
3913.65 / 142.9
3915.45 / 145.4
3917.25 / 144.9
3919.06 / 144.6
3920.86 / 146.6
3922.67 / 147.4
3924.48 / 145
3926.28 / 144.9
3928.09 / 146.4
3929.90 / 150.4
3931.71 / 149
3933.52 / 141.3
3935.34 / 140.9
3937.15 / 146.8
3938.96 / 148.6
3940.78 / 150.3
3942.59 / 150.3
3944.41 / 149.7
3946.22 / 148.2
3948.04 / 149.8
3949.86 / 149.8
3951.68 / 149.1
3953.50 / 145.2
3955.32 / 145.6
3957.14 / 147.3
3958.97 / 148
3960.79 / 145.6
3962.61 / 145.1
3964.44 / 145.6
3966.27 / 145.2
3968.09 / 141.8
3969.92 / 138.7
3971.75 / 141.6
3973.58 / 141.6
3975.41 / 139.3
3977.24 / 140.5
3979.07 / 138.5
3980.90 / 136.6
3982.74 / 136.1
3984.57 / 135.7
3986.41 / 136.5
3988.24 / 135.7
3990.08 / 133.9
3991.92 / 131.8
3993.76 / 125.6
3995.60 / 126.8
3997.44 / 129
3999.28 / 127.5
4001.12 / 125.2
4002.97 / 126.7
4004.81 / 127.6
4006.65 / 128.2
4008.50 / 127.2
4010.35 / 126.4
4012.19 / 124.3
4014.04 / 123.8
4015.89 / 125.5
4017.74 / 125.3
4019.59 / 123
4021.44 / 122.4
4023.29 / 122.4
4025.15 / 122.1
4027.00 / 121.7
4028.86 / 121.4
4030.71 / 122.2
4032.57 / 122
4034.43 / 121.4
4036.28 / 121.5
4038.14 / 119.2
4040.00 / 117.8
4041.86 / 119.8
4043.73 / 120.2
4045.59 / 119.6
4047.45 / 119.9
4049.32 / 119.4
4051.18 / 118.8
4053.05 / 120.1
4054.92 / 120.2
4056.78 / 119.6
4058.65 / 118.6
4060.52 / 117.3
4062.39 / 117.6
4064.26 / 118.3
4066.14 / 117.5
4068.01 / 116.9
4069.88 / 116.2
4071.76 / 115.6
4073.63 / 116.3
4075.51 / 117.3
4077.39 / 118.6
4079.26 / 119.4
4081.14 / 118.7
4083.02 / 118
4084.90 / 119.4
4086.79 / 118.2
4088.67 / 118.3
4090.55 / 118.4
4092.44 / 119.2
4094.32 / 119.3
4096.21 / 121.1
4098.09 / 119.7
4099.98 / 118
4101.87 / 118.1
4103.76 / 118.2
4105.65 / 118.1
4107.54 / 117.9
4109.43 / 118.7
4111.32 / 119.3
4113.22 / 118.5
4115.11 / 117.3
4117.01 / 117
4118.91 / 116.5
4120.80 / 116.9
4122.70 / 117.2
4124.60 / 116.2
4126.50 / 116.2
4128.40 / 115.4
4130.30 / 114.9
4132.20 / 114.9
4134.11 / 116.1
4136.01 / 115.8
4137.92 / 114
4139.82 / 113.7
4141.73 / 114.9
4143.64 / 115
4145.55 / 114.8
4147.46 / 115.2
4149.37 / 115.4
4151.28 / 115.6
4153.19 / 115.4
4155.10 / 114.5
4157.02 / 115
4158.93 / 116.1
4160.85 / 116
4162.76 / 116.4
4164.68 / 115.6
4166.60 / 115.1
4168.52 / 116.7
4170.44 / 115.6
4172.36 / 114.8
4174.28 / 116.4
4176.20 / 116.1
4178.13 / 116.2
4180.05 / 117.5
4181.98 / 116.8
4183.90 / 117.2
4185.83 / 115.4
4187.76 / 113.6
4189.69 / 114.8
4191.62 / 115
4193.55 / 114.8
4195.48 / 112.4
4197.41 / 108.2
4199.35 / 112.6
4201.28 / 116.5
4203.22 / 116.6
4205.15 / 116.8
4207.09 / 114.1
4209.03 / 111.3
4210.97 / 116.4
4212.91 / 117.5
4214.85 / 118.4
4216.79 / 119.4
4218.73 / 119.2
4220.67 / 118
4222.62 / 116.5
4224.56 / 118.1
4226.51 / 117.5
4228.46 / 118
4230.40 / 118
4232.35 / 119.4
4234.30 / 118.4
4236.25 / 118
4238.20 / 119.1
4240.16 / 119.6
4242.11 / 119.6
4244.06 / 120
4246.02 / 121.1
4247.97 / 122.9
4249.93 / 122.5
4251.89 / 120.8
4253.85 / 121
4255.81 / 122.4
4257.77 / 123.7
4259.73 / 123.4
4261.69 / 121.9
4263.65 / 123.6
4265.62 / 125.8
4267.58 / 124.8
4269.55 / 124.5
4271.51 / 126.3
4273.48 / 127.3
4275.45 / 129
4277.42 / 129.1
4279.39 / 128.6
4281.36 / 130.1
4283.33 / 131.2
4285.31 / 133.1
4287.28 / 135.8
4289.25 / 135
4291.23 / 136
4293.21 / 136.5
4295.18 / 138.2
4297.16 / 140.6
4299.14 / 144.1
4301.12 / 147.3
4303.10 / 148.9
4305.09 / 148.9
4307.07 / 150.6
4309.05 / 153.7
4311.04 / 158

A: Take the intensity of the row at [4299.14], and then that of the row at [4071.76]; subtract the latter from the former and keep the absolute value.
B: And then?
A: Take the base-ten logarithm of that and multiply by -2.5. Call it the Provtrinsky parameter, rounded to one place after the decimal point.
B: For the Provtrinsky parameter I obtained -3.6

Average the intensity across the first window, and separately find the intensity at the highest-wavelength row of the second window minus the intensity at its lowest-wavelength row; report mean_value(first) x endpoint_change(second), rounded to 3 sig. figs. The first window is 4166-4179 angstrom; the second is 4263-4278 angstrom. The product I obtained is 637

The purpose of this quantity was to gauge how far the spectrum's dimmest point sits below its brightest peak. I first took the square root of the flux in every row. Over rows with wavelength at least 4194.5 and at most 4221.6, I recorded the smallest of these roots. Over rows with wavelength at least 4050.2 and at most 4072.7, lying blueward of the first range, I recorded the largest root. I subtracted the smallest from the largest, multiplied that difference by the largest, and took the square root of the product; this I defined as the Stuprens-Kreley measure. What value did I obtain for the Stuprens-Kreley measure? 2.5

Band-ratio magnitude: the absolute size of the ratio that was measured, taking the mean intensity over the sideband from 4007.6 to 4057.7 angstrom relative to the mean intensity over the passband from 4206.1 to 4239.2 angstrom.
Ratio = 1.04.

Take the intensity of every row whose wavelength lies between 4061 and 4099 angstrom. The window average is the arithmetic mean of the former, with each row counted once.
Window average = 118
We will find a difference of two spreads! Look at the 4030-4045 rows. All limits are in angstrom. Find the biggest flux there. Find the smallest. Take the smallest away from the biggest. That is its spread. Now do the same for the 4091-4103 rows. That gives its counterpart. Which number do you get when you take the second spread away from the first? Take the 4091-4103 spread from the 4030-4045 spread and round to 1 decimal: 1.3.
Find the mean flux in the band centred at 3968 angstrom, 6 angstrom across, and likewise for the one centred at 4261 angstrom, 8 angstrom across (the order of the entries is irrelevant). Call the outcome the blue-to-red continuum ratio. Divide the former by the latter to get 1.15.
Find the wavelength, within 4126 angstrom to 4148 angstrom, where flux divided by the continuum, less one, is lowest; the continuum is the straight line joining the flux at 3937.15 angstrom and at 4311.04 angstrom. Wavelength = 4139.82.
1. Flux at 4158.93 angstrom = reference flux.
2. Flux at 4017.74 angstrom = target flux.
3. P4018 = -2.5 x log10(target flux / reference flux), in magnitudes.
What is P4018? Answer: -0.08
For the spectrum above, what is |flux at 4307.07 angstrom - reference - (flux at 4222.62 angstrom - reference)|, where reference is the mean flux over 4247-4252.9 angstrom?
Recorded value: 34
